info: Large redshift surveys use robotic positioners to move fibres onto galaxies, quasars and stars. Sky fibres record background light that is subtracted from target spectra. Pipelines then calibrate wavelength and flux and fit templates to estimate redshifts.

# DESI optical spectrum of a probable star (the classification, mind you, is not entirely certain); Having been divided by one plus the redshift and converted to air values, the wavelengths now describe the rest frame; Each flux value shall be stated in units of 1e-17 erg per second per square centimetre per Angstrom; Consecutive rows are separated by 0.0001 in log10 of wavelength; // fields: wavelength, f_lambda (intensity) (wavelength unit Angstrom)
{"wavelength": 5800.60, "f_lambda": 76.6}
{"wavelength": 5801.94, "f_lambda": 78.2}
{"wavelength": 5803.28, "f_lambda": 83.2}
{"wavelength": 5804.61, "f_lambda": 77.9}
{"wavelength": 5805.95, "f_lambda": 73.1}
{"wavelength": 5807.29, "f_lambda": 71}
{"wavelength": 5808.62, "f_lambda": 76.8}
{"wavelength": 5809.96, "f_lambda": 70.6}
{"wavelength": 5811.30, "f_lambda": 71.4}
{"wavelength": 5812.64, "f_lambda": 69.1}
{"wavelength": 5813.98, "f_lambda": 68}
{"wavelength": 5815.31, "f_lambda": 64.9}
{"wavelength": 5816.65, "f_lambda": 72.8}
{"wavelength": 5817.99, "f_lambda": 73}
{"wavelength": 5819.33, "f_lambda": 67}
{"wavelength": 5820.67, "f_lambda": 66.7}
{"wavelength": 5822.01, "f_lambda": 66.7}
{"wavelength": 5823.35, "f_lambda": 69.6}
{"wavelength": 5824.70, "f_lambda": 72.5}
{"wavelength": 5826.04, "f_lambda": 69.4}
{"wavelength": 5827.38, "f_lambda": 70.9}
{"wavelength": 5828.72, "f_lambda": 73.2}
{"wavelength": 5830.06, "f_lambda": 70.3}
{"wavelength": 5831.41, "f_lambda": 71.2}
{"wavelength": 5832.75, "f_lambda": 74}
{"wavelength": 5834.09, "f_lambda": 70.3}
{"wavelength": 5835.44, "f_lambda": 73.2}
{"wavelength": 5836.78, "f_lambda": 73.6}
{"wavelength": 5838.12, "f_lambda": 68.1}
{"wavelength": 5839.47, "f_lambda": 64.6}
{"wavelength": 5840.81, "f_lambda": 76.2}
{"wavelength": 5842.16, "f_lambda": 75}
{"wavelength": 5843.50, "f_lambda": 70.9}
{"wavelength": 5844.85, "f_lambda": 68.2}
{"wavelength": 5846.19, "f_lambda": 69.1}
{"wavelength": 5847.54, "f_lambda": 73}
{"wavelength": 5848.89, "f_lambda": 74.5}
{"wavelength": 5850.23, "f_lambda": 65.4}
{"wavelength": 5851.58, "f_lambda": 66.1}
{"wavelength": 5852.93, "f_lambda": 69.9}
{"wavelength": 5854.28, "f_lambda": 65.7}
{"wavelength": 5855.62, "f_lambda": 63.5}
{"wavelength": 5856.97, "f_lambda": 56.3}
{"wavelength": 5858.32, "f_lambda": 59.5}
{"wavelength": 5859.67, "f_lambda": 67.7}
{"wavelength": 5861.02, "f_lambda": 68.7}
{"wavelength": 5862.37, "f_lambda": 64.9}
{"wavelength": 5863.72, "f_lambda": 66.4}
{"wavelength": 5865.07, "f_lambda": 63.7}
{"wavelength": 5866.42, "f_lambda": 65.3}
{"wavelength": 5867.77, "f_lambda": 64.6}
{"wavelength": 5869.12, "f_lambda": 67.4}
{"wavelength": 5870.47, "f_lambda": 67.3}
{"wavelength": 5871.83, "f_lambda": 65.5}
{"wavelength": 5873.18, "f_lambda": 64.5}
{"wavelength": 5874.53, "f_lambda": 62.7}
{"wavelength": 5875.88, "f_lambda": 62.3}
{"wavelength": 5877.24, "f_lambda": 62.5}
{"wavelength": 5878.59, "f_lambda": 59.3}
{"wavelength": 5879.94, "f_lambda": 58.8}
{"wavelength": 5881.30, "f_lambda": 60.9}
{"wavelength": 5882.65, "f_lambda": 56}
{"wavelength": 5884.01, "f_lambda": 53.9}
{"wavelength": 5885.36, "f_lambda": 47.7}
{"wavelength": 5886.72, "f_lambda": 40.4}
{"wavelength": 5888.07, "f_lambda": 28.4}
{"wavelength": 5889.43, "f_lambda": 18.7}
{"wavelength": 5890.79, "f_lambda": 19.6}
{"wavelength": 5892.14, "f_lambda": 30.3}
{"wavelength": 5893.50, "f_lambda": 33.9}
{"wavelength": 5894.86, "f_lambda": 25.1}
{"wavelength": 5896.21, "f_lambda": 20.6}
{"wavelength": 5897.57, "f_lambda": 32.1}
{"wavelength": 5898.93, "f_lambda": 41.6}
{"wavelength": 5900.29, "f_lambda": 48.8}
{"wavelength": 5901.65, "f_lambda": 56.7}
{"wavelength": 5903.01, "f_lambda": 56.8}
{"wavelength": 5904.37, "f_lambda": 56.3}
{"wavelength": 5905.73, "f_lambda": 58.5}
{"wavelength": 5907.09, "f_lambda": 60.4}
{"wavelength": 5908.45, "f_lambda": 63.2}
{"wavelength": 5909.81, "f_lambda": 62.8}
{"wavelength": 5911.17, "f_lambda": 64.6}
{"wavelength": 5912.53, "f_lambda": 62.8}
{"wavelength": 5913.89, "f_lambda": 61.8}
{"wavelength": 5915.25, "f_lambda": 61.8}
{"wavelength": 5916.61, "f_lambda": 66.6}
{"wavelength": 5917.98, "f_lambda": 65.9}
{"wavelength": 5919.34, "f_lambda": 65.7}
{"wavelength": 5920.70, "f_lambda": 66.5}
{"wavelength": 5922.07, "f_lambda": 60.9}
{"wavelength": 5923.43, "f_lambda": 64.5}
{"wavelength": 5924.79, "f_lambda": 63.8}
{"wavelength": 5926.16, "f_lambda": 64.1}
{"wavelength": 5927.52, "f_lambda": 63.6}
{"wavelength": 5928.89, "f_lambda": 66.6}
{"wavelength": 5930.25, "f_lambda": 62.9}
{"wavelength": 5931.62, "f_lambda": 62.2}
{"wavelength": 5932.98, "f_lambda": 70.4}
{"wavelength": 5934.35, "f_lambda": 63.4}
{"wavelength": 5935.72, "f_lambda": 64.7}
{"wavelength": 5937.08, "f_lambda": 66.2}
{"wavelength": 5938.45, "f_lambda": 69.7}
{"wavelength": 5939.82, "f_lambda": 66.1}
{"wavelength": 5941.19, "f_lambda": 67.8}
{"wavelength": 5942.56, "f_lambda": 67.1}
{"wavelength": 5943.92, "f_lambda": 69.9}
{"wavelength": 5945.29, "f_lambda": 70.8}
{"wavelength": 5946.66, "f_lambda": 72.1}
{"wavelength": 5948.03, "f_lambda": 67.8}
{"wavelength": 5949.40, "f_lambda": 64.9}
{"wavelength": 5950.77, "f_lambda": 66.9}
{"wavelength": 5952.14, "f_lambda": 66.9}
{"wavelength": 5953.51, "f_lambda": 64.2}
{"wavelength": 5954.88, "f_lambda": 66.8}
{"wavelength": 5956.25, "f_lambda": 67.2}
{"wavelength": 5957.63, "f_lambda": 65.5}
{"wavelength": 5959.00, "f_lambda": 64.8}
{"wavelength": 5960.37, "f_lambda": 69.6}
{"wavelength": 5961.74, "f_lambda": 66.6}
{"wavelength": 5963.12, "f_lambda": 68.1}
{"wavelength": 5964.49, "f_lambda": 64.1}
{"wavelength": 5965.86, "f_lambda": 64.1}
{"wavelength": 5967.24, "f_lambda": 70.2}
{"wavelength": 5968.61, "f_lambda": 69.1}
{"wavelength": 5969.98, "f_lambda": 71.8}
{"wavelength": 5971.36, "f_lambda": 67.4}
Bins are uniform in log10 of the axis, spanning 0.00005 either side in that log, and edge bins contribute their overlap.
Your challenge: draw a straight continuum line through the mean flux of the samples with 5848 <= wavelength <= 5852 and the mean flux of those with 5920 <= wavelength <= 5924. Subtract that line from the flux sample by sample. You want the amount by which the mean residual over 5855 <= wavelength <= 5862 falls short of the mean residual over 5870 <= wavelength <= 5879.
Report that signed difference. 1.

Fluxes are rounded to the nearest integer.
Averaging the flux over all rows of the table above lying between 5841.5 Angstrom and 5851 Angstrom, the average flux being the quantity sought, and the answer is 71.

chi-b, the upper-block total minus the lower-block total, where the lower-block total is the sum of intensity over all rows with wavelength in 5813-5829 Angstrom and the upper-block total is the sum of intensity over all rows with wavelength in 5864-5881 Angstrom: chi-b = -71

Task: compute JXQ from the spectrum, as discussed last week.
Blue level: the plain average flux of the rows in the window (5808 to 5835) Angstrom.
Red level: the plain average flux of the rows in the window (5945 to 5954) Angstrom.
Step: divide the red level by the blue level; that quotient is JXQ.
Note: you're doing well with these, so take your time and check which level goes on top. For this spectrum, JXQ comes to 0.96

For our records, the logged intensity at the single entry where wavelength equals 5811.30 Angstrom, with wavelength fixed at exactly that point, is 71.4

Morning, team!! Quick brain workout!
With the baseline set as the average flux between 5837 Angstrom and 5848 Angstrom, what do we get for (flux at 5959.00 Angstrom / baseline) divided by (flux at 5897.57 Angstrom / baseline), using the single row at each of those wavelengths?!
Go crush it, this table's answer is 2.0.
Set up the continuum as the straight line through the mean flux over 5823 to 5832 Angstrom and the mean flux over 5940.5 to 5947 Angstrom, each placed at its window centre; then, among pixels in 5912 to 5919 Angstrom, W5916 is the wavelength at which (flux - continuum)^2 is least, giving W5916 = 5916.61 Angstrom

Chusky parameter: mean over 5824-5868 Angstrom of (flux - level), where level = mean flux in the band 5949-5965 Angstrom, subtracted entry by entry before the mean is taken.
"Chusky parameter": 2.4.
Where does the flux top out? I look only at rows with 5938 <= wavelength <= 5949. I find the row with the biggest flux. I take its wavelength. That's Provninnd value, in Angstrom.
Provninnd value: 5946.66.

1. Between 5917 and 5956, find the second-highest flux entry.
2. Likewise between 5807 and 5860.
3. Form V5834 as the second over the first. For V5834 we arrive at 1.08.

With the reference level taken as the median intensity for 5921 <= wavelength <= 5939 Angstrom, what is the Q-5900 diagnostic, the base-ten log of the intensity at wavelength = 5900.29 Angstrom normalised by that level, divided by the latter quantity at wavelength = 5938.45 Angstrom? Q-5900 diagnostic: -3.3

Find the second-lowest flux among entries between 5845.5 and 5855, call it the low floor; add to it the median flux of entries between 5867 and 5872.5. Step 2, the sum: 132.1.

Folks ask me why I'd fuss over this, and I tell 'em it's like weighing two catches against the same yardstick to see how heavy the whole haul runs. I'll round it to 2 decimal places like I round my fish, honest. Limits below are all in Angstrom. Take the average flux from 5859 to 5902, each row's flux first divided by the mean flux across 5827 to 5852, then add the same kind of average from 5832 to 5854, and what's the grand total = 1.72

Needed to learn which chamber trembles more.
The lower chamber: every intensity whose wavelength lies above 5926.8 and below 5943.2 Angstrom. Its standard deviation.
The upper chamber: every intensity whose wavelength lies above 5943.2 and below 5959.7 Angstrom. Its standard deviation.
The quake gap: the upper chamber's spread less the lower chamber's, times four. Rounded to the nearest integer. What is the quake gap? -1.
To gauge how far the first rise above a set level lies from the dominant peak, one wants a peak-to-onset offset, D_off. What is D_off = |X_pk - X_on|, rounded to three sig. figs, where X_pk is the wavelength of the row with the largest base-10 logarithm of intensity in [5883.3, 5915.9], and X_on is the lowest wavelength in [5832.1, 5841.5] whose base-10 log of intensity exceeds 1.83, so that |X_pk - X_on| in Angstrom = 78.4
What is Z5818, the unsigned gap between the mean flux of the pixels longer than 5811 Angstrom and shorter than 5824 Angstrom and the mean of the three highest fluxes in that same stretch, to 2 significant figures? 3.5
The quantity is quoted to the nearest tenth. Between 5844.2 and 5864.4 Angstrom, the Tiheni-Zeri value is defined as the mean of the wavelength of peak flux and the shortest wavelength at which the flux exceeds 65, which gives 5846.9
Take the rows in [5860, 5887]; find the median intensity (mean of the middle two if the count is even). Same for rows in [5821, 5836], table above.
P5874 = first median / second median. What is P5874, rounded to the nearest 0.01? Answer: 0.89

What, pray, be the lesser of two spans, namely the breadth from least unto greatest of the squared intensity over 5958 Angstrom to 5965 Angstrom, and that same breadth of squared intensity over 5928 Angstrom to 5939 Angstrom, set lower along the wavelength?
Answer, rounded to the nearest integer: 735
